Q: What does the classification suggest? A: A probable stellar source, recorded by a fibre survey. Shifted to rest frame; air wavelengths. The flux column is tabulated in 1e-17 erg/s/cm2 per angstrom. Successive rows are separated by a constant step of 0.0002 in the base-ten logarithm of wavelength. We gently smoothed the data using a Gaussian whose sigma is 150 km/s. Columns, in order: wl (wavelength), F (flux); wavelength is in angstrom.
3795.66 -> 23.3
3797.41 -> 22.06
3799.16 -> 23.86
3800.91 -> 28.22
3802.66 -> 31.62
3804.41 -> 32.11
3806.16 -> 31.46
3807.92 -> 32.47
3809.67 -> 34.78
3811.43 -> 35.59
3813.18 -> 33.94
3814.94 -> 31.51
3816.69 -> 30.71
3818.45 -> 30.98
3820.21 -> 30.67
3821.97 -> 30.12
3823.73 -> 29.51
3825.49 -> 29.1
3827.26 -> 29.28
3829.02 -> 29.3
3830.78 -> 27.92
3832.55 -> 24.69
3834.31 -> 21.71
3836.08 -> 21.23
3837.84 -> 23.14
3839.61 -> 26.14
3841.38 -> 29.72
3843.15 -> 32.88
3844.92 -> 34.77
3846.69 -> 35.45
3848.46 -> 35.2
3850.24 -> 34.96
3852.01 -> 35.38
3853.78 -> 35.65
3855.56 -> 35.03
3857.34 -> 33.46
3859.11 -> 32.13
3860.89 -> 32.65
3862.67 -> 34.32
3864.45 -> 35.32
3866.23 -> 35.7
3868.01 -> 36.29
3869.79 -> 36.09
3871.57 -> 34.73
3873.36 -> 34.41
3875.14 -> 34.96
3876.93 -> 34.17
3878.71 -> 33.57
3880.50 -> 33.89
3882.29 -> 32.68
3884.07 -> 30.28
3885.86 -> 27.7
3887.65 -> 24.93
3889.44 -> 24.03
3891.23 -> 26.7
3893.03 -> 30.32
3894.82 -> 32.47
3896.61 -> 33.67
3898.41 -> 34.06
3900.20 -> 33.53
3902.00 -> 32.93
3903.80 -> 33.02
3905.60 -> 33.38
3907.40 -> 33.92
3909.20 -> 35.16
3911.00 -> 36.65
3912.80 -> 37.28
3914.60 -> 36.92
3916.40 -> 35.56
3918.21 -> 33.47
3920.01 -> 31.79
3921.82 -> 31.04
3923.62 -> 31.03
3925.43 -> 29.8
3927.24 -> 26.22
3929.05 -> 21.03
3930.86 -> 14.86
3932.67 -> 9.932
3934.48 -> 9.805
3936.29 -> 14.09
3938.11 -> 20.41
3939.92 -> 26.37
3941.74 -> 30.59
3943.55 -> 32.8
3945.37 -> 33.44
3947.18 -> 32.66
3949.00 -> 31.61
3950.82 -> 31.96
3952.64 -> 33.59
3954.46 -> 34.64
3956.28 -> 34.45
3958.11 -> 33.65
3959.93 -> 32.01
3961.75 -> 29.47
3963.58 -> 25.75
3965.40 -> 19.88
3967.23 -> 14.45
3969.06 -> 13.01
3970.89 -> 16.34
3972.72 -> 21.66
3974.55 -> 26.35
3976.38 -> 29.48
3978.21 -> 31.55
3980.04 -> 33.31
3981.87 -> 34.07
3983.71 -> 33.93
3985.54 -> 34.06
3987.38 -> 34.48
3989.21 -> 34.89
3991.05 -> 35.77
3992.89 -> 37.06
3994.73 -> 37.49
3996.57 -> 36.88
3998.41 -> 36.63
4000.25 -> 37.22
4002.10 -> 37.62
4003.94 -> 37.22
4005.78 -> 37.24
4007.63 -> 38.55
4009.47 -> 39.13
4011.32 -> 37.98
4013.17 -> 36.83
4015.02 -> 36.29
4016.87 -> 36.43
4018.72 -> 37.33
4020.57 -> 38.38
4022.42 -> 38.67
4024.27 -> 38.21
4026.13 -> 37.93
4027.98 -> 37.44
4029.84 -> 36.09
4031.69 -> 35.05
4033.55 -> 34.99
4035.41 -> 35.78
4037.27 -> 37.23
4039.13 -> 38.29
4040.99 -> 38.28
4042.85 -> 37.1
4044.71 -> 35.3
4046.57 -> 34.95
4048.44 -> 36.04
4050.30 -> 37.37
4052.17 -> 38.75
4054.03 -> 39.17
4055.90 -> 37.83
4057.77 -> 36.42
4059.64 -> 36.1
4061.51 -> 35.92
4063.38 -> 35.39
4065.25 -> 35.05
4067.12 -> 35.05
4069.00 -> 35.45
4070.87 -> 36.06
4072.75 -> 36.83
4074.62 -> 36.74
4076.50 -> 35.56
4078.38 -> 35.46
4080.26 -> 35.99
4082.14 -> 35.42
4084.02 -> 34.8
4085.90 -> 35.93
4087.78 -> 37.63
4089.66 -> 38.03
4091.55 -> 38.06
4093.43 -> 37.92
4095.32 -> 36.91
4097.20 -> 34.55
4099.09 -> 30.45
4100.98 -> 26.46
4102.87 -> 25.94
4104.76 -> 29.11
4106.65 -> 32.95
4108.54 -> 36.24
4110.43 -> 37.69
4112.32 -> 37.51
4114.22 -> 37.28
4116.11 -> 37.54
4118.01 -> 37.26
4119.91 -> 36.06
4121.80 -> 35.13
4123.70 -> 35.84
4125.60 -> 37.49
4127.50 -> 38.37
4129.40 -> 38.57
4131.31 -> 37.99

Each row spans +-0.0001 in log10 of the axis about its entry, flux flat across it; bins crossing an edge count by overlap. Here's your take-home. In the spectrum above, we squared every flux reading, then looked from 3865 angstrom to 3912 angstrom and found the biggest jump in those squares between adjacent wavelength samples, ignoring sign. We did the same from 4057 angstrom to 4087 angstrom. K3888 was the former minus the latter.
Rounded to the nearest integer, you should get 121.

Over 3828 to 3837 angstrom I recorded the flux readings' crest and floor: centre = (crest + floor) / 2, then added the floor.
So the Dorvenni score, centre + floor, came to 46.5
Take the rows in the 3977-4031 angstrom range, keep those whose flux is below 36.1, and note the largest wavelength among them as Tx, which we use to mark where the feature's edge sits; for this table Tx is 4029.84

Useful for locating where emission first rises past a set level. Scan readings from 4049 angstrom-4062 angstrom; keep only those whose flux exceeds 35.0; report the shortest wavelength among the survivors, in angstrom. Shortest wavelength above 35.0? 4050.30 angstrom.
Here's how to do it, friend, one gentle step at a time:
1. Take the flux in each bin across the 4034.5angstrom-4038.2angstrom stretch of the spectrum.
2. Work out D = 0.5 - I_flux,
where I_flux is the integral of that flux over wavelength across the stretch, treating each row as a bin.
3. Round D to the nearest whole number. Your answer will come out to -135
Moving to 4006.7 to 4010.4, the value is -143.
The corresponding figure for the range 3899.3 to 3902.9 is -119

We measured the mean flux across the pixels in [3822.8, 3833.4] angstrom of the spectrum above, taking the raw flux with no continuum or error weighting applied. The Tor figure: 28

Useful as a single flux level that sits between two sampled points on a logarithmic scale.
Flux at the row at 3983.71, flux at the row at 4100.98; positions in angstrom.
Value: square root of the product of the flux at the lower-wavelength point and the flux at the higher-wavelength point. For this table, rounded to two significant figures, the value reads 30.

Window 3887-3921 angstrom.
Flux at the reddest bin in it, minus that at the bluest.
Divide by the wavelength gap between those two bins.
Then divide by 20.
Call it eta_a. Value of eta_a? 0.011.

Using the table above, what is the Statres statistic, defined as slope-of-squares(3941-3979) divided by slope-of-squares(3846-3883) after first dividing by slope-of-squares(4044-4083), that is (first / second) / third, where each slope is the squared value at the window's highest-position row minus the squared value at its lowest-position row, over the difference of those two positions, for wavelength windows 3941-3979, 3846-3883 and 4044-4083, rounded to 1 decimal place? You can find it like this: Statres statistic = -1.4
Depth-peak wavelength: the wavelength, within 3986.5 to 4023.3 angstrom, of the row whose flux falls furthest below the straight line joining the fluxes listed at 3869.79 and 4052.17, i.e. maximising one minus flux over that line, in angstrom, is 3987.38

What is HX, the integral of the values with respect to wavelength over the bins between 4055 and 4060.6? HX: 206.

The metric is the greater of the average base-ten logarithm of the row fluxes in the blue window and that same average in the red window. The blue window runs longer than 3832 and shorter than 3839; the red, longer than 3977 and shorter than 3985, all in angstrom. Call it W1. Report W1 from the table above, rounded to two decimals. 1.52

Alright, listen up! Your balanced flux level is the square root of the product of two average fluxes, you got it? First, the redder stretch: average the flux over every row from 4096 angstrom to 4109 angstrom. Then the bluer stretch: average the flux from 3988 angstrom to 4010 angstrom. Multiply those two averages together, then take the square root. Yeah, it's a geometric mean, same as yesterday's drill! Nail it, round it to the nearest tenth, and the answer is 33.8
